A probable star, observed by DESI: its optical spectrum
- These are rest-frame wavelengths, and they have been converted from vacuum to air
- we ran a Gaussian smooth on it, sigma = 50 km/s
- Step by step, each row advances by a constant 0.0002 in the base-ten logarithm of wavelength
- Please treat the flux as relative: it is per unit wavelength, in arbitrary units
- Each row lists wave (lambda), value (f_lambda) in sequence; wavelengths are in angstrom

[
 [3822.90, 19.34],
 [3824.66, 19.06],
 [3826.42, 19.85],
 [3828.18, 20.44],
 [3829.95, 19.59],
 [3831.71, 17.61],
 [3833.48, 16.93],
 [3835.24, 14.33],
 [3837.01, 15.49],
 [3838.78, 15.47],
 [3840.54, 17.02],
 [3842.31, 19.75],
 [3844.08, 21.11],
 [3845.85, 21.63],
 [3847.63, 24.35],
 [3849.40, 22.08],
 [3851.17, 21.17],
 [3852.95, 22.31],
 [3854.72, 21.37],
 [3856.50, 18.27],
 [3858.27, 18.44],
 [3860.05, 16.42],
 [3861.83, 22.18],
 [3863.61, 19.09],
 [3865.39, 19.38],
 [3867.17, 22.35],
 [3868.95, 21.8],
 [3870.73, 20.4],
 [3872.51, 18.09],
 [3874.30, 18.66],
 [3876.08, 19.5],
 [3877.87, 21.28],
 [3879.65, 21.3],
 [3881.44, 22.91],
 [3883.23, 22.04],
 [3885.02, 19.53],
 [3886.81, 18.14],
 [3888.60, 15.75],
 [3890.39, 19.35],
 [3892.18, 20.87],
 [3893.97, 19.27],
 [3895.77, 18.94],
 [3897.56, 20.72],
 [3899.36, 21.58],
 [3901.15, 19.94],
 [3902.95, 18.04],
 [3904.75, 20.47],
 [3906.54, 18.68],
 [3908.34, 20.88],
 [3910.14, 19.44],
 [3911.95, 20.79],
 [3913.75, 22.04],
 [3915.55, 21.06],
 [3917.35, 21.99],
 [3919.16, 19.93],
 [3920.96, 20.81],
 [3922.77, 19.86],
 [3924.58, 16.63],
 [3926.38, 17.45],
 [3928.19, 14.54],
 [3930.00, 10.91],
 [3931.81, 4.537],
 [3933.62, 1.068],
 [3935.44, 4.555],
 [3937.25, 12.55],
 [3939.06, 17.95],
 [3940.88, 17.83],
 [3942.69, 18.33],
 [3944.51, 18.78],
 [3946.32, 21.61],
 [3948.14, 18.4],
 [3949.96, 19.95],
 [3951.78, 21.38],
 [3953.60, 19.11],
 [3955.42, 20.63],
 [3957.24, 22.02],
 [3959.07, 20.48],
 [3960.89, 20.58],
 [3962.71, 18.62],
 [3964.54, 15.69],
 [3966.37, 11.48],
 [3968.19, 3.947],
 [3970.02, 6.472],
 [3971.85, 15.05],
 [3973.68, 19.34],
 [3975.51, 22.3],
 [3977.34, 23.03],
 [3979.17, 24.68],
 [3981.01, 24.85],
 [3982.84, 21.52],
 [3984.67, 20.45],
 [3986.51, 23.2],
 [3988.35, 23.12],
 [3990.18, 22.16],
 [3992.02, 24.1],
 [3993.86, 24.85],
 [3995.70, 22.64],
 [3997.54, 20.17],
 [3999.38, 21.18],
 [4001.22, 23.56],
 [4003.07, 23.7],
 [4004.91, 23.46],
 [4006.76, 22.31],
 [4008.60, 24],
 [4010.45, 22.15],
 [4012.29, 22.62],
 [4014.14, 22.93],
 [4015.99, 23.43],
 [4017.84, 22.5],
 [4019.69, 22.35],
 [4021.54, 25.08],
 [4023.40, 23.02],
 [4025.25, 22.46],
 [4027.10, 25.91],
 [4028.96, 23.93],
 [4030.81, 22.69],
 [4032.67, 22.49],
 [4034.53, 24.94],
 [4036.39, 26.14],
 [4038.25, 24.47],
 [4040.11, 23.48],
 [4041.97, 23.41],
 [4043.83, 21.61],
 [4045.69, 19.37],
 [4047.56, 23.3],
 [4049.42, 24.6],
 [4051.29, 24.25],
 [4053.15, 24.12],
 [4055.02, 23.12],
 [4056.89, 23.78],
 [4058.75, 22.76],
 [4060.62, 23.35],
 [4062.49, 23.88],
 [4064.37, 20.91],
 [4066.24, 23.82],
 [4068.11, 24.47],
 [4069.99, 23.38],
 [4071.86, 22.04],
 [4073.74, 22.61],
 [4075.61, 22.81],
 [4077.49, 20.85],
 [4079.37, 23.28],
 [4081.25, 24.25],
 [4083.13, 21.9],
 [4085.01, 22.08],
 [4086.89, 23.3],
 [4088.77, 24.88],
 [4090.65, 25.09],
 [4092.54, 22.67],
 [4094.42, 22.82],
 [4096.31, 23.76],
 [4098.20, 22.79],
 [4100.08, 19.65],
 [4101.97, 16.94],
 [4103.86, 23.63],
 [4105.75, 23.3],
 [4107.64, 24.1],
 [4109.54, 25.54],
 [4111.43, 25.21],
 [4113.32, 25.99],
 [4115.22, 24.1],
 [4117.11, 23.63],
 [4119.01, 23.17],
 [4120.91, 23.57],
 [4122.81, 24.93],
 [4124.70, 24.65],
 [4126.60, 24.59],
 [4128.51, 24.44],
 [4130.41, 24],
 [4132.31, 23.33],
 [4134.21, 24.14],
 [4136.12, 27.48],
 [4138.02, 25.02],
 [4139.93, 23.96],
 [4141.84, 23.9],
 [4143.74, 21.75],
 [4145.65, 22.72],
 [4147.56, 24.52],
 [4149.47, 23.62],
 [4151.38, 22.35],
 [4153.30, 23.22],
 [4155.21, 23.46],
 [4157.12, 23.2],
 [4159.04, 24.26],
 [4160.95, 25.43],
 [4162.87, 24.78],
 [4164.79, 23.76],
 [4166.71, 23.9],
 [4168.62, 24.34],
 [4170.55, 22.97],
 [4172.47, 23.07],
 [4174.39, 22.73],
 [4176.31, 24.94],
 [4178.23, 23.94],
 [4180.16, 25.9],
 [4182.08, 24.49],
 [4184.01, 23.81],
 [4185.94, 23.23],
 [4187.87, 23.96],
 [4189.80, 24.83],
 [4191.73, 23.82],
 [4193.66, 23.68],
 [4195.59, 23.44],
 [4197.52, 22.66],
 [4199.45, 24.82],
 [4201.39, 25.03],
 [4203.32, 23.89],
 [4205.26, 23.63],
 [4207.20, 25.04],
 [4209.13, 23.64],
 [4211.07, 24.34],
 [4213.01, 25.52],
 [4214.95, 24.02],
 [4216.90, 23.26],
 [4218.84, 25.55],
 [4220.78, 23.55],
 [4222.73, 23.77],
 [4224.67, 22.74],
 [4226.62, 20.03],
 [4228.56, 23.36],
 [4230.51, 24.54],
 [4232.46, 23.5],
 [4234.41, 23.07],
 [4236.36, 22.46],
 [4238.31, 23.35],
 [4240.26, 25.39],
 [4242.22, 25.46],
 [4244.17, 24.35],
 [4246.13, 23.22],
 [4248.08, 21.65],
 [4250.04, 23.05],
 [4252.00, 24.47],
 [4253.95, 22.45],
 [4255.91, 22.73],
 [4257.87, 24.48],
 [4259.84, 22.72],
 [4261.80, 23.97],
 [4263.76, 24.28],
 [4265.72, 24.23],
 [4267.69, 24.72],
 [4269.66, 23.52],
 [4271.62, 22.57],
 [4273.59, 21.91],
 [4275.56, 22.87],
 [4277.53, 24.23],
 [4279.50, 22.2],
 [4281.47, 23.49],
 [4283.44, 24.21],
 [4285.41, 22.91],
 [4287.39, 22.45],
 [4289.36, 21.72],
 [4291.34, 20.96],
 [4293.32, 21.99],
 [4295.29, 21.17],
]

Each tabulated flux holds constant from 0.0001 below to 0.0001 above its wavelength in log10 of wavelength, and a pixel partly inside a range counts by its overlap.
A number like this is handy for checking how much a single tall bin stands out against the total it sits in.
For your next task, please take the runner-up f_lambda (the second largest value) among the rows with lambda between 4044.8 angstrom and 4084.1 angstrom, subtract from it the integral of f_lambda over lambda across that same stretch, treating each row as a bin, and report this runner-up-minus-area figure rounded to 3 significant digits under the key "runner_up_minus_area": -879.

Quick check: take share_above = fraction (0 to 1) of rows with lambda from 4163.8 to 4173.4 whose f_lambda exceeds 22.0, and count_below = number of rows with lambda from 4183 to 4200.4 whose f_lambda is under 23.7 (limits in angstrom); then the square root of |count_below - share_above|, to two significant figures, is 1.7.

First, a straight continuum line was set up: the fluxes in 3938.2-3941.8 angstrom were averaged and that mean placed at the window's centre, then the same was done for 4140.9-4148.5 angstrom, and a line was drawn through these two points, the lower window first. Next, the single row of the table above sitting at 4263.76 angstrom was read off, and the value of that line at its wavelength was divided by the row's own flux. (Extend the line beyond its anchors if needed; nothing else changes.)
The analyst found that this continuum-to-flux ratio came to 1.1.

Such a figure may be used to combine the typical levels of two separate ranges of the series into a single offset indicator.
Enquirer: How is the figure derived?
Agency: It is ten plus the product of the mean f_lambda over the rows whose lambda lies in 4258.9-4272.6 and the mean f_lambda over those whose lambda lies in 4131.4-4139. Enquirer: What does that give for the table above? 603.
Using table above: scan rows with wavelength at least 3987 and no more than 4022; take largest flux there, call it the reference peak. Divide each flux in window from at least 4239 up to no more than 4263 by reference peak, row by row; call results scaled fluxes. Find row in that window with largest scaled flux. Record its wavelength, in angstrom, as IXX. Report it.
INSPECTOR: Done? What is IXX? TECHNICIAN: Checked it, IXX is 4242.22 angstrom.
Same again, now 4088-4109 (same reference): 4090.65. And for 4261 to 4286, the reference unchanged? 4267.69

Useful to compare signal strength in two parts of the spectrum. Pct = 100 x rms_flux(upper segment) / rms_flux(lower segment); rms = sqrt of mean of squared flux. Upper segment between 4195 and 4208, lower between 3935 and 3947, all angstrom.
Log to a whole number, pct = 143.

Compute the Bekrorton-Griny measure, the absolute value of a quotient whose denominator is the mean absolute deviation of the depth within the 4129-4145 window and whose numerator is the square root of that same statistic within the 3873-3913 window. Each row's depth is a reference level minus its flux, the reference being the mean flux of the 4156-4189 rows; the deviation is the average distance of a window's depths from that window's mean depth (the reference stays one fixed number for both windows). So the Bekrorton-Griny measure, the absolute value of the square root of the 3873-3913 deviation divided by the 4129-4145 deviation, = 1.1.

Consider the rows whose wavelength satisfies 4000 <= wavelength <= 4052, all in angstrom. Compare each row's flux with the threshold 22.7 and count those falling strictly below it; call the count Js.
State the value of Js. 10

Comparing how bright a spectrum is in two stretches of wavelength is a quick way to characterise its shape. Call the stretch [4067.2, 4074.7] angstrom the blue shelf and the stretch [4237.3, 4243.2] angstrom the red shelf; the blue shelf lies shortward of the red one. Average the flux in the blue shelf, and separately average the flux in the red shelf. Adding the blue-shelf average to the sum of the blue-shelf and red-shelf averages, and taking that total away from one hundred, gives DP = 29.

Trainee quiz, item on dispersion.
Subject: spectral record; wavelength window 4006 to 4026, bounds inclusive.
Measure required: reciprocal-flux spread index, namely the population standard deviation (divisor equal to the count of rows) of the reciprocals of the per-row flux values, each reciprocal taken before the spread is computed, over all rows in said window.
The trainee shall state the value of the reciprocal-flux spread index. 0.0015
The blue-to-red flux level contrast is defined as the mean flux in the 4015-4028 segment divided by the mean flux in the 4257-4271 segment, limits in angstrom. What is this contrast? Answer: 0.98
